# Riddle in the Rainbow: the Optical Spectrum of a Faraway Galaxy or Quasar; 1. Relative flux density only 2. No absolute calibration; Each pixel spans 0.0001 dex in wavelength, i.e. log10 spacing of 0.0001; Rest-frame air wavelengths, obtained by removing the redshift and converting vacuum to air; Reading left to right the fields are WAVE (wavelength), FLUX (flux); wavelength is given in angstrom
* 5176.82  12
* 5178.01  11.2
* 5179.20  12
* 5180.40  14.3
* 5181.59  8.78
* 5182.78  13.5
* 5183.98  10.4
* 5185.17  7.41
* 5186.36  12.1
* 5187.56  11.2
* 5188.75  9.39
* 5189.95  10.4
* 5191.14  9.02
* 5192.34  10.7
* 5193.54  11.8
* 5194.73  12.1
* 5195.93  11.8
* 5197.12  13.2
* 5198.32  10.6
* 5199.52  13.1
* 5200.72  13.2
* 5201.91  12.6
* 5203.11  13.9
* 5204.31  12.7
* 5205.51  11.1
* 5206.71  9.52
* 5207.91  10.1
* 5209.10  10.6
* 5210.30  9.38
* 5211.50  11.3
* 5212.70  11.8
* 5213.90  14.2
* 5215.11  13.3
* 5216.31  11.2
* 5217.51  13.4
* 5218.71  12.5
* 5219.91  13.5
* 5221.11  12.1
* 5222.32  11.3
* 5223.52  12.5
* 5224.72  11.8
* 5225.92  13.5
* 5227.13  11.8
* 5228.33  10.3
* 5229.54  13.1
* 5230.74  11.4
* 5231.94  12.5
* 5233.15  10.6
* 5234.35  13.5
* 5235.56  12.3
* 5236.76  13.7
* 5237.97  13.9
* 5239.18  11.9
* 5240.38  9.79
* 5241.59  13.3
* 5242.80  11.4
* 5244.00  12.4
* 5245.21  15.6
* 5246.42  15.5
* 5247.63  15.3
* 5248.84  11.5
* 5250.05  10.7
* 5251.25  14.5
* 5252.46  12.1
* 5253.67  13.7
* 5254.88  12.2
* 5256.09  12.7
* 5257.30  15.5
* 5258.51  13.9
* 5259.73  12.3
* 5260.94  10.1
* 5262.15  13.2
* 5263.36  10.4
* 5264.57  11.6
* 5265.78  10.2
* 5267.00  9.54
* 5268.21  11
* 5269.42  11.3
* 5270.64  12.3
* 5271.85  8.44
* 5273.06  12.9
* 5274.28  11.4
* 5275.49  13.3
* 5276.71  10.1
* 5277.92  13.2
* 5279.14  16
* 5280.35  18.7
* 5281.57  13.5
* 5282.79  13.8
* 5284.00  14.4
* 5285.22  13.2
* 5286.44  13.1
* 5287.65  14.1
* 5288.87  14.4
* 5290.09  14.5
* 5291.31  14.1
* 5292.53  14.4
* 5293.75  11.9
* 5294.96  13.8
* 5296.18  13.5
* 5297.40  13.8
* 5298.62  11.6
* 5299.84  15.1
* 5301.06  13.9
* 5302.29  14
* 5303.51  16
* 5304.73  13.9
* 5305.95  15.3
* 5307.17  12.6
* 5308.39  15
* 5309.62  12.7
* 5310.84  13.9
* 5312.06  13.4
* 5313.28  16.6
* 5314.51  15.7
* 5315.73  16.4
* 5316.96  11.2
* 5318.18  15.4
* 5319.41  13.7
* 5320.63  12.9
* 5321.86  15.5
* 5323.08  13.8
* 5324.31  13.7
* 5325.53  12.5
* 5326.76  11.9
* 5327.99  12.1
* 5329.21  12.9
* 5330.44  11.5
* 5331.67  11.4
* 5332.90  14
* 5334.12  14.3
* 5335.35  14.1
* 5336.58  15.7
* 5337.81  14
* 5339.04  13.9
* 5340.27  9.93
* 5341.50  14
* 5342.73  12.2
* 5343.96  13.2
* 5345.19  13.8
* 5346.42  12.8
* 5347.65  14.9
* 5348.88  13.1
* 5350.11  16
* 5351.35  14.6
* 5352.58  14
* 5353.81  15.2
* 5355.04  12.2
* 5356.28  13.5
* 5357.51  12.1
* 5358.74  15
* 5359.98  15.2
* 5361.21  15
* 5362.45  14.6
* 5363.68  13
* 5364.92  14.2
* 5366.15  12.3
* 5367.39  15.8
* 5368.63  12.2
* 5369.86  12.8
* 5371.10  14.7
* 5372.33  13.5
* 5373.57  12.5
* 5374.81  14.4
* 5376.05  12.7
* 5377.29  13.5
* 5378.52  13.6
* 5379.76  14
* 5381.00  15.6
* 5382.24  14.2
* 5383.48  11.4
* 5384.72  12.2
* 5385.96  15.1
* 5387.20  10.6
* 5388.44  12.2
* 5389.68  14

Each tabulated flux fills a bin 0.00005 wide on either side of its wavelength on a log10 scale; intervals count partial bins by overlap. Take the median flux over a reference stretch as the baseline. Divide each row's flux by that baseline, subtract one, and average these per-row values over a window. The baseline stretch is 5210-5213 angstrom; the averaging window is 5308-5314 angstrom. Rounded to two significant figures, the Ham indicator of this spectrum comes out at 0.27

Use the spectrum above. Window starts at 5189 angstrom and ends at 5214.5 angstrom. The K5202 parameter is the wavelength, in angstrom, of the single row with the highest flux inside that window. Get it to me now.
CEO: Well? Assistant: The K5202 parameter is 5213.90 angstrom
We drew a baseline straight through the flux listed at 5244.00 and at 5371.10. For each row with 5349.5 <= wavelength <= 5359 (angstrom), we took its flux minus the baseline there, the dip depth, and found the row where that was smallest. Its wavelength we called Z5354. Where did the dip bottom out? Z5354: 5357.51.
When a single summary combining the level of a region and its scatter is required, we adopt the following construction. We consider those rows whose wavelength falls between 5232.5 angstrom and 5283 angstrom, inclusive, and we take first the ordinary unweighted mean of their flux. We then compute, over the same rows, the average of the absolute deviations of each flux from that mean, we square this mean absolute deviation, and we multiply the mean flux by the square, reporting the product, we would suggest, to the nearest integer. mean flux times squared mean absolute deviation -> 32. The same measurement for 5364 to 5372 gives 21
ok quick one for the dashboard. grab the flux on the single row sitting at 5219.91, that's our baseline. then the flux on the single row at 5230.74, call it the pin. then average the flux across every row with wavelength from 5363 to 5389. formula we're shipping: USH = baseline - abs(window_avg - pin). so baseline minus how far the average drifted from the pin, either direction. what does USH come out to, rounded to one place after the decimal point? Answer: 11.5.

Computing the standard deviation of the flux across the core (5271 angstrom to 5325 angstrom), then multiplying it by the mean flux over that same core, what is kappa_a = 24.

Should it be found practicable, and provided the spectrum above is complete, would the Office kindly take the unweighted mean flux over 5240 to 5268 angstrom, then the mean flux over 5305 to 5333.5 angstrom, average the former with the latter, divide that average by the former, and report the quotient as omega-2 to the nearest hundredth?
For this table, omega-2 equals 1.05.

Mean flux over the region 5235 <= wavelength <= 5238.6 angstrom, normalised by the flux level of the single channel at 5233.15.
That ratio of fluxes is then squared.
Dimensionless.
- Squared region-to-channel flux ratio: 1.57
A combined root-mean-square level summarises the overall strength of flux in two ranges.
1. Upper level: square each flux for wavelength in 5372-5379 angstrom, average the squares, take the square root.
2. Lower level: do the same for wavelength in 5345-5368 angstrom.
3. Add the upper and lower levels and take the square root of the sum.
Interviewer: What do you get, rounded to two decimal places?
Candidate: 5.24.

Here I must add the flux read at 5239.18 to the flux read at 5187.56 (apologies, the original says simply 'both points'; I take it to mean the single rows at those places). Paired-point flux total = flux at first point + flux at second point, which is 23.1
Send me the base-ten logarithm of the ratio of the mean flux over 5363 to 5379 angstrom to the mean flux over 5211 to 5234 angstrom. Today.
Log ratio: 0.04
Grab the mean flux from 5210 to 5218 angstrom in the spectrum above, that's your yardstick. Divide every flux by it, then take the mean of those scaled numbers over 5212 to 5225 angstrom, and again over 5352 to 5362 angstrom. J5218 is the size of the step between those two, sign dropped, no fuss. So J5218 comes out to 0.125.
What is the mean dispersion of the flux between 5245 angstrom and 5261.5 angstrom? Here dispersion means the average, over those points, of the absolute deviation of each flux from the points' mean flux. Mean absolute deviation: 1.6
